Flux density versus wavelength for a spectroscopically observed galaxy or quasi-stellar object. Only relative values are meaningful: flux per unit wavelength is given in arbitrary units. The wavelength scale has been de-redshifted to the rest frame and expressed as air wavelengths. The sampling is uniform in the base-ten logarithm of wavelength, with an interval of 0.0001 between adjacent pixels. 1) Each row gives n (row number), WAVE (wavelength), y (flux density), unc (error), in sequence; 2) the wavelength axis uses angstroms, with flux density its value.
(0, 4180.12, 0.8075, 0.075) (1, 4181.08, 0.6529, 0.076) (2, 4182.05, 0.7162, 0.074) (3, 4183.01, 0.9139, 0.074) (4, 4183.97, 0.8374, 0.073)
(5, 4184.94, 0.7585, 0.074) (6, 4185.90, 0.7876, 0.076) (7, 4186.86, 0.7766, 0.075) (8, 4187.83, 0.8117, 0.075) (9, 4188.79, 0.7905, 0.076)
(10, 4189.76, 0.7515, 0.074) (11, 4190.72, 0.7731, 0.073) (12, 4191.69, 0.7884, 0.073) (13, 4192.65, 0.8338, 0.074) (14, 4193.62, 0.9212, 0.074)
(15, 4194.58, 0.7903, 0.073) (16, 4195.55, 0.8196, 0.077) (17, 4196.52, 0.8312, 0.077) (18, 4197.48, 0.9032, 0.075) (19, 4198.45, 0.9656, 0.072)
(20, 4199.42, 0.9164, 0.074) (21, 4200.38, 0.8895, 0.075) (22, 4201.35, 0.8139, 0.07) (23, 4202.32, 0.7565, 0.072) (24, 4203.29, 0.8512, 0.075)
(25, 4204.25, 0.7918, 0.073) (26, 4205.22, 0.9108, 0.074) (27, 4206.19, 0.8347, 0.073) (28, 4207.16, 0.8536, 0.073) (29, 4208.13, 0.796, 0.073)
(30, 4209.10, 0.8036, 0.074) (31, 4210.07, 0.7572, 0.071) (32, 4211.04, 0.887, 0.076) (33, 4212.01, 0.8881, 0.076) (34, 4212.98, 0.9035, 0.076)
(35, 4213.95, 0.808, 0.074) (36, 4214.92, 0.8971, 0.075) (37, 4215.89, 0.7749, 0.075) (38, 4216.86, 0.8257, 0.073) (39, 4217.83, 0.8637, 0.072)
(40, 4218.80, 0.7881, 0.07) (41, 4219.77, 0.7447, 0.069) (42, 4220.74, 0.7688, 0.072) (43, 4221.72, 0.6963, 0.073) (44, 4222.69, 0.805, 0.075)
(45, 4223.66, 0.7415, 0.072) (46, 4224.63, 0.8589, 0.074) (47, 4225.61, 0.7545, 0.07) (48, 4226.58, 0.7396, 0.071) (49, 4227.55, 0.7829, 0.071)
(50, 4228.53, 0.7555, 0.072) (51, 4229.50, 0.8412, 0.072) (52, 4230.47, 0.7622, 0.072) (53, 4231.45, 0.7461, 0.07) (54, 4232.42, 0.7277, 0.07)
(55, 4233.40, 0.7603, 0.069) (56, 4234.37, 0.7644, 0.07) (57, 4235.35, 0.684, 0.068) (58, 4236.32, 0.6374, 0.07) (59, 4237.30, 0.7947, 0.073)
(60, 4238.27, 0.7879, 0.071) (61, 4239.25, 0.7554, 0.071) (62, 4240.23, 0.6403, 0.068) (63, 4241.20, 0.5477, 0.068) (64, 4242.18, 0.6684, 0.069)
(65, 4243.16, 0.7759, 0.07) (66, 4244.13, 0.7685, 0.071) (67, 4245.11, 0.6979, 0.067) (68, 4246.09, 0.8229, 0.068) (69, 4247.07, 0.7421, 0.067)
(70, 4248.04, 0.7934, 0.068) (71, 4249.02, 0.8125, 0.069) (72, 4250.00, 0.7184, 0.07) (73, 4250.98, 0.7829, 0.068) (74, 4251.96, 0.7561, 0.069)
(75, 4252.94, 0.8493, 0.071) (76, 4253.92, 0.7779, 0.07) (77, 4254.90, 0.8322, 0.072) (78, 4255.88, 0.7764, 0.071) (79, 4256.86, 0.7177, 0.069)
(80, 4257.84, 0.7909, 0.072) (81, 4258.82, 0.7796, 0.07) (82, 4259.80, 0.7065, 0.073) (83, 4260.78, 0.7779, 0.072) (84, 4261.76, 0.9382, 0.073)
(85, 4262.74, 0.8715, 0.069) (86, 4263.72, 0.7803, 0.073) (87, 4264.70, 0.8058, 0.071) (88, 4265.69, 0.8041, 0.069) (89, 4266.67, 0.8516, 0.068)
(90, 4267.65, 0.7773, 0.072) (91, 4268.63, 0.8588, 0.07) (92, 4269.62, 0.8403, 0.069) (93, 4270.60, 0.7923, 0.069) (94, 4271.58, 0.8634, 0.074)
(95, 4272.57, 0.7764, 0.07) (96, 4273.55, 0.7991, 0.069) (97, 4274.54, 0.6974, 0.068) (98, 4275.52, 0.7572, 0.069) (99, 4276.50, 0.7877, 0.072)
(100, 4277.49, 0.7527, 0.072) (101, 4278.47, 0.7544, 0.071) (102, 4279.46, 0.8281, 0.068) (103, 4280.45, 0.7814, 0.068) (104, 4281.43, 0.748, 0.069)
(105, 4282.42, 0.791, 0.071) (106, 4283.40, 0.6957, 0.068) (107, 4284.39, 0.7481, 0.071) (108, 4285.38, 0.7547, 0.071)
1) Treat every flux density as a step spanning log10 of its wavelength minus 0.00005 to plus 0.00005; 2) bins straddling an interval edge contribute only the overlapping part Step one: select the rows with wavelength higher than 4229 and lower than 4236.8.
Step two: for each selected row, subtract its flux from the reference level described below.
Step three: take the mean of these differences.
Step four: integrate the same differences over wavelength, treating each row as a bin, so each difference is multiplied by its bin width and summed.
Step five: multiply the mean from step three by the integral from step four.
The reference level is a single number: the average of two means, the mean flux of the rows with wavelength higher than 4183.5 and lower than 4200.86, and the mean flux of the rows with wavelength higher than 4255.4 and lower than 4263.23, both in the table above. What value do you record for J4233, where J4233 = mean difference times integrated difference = 0.041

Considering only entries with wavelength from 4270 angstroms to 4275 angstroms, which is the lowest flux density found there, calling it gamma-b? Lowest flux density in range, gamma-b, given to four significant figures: 0.6974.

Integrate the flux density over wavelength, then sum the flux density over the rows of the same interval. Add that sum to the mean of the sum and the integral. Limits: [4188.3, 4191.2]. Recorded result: 4.59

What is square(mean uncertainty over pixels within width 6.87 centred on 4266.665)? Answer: 0.0049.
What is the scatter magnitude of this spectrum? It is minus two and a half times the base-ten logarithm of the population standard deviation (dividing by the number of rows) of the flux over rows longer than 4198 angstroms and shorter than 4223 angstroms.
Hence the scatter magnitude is 3.00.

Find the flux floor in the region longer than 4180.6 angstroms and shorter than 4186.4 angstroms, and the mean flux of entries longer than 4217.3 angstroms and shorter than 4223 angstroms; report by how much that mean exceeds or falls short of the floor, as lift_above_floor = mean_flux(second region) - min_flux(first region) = 0.12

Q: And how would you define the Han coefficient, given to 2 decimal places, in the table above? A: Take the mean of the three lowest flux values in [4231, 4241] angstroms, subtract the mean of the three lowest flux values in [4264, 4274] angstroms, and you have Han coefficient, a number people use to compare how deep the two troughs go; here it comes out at -0.13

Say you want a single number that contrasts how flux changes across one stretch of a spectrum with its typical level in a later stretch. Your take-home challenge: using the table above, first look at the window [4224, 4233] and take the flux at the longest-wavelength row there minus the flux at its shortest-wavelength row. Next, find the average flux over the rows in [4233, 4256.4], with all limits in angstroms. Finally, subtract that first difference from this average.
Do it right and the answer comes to 0.88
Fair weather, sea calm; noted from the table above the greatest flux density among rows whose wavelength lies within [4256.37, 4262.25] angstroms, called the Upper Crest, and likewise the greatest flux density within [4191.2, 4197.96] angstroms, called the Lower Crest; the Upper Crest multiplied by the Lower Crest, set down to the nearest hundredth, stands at 0.86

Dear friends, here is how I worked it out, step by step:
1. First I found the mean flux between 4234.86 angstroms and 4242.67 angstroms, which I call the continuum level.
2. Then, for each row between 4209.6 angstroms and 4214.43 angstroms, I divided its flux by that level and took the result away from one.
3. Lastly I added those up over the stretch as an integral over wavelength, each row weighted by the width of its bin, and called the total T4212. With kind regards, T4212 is -1.1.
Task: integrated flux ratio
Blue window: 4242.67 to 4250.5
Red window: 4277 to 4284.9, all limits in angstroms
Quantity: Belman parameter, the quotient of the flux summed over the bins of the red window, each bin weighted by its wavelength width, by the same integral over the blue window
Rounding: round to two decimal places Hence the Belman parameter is 1.00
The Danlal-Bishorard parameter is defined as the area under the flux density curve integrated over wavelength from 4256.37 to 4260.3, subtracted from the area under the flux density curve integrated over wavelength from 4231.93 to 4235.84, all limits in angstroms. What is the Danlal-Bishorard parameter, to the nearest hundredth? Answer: -0.07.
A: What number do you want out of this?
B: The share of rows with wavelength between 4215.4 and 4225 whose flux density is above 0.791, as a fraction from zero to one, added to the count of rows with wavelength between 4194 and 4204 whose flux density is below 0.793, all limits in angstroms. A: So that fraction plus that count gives 2.4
